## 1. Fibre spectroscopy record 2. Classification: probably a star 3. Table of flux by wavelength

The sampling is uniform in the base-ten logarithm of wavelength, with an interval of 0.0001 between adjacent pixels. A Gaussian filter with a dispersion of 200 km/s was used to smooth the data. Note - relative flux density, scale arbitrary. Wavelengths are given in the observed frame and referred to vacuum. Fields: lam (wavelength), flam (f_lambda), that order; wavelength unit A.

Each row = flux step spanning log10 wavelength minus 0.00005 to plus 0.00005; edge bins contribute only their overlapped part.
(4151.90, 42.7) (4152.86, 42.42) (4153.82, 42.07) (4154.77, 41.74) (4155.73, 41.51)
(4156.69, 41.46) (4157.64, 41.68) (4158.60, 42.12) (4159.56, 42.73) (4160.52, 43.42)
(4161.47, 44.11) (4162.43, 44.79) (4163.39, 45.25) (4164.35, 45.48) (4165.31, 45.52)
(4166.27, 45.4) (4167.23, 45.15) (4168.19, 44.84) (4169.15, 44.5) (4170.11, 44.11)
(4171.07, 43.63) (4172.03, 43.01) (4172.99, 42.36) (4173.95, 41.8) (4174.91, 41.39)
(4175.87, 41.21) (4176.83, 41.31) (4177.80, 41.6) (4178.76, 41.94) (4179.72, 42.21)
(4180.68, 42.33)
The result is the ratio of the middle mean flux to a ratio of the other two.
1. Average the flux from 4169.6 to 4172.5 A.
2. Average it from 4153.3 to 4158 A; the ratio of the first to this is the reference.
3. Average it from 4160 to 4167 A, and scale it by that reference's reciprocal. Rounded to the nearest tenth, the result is 42.9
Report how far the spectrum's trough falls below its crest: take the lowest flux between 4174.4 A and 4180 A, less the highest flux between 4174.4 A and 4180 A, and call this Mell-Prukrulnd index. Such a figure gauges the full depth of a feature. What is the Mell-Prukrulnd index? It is -1.0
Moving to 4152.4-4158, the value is -1.0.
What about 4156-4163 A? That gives -3.3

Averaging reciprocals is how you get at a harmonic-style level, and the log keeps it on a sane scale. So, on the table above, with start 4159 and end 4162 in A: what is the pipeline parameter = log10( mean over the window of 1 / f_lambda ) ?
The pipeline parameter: -1.64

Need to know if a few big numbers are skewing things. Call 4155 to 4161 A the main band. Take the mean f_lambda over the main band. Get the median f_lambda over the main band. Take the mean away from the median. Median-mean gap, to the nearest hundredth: -0.25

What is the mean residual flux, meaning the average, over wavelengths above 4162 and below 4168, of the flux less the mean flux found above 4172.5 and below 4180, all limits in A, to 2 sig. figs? 3.5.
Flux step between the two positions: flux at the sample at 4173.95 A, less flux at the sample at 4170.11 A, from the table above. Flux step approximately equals -2.3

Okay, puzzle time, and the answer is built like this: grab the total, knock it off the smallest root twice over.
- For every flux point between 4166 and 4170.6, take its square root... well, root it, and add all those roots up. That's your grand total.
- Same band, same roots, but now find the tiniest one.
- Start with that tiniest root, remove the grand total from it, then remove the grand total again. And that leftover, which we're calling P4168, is -60.3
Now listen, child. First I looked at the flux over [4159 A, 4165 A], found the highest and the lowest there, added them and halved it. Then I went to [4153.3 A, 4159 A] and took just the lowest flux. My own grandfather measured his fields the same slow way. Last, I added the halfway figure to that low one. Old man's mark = 85.6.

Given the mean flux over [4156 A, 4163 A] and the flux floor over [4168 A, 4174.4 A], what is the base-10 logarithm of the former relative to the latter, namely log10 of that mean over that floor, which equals 0.011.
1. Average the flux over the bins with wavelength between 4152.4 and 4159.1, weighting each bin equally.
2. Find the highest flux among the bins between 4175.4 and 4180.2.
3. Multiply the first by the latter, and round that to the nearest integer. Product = 1767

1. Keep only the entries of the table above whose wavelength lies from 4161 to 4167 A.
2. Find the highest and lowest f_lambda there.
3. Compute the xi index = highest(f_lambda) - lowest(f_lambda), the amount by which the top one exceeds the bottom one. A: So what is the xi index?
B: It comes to 1.4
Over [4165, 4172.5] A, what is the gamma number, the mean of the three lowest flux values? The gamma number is 43.6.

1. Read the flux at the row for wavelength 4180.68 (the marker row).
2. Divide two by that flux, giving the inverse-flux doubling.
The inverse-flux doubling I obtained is 0.047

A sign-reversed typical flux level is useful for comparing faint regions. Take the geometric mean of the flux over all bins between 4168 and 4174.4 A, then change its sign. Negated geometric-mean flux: -43.5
